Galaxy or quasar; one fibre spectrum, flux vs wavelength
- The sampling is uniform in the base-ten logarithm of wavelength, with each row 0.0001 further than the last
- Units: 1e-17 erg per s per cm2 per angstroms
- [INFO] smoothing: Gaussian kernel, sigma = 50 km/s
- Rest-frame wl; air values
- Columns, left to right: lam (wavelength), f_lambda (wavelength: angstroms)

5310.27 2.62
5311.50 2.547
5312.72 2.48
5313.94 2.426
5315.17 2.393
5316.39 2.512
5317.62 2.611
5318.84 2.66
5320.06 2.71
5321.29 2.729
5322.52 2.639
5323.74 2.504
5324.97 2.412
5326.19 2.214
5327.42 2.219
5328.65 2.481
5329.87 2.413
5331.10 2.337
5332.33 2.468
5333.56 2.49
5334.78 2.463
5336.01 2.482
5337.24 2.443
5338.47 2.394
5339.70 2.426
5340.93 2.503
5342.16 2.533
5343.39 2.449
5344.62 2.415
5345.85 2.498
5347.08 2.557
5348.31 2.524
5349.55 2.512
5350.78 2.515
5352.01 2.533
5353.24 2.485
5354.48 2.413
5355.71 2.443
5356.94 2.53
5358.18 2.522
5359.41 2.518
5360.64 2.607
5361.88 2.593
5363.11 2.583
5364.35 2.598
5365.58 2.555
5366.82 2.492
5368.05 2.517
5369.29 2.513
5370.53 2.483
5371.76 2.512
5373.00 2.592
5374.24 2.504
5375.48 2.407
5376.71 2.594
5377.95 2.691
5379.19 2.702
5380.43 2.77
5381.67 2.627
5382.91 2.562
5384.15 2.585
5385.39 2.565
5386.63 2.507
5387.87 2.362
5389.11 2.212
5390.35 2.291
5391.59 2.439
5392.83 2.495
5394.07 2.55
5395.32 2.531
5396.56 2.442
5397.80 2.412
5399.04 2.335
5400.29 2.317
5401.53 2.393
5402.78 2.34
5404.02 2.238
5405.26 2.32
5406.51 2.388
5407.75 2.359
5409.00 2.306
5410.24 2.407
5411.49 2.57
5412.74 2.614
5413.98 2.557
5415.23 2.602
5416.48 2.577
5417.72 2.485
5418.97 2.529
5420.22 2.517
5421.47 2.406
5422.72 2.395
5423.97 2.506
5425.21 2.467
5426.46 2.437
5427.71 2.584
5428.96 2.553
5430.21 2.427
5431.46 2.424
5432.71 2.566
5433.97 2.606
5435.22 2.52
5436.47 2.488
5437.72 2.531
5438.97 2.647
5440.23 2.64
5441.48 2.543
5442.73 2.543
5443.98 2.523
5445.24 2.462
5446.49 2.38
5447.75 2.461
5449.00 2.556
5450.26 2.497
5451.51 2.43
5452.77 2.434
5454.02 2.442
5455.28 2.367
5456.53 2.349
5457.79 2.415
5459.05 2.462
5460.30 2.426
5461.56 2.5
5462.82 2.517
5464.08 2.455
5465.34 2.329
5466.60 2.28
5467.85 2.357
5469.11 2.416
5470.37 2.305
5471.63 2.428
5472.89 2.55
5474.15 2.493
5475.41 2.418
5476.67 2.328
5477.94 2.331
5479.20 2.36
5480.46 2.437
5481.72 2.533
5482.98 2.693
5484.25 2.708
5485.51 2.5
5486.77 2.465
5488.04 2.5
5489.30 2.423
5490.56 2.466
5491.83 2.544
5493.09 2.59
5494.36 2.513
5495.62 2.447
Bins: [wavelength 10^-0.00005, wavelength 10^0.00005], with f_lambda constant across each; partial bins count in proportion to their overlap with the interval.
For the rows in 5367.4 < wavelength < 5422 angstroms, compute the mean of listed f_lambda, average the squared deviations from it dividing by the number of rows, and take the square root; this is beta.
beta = 0.124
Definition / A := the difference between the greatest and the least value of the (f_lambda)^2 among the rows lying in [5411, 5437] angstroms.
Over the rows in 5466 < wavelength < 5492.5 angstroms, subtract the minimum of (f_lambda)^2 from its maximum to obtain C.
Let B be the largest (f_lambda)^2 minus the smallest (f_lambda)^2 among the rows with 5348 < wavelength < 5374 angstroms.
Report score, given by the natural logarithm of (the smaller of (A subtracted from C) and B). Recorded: 0.0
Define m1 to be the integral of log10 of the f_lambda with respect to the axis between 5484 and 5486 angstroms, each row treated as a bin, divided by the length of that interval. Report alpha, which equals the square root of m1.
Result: 0.64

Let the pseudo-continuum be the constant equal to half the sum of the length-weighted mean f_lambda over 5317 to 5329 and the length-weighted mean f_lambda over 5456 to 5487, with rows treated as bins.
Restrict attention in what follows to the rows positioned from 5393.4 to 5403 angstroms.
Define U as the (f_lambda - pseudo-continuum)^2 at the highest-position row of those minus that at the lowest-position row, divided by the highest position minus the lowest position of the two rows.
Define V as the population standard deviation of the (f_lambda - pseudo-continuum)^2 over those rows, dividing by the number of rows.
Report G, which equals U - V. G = -0.0074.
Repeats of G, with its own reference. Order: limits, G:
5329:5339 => -0.0063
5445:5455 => -0.0031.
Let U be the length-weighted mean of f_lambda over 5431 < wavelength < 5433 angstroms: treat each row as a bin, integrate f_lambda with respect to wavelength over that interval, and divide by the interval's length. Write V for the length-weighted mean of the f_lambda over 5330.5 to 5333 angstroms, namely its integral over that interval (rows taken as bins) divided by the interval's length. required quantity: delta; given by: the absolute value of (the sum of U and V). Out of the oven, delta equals 4.89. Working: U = 2.49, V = 2.40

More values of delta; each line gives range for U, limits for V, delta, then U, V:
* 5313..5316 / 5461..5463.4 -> 4.93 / 2.43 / 2.51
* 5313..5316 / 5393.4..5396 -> 4.96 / 2.43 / 2.53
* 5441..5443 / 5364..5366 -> 5.13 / 2.55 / 2.58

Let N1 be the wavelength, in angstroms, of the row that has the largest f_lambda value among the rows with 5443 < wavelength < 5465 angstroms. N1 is 5449.00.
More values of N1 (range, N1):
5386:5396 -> 5394.07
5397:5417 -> 5412.74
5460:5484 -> 5482.98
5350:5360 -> 5352.01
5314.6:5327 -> 5321.29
